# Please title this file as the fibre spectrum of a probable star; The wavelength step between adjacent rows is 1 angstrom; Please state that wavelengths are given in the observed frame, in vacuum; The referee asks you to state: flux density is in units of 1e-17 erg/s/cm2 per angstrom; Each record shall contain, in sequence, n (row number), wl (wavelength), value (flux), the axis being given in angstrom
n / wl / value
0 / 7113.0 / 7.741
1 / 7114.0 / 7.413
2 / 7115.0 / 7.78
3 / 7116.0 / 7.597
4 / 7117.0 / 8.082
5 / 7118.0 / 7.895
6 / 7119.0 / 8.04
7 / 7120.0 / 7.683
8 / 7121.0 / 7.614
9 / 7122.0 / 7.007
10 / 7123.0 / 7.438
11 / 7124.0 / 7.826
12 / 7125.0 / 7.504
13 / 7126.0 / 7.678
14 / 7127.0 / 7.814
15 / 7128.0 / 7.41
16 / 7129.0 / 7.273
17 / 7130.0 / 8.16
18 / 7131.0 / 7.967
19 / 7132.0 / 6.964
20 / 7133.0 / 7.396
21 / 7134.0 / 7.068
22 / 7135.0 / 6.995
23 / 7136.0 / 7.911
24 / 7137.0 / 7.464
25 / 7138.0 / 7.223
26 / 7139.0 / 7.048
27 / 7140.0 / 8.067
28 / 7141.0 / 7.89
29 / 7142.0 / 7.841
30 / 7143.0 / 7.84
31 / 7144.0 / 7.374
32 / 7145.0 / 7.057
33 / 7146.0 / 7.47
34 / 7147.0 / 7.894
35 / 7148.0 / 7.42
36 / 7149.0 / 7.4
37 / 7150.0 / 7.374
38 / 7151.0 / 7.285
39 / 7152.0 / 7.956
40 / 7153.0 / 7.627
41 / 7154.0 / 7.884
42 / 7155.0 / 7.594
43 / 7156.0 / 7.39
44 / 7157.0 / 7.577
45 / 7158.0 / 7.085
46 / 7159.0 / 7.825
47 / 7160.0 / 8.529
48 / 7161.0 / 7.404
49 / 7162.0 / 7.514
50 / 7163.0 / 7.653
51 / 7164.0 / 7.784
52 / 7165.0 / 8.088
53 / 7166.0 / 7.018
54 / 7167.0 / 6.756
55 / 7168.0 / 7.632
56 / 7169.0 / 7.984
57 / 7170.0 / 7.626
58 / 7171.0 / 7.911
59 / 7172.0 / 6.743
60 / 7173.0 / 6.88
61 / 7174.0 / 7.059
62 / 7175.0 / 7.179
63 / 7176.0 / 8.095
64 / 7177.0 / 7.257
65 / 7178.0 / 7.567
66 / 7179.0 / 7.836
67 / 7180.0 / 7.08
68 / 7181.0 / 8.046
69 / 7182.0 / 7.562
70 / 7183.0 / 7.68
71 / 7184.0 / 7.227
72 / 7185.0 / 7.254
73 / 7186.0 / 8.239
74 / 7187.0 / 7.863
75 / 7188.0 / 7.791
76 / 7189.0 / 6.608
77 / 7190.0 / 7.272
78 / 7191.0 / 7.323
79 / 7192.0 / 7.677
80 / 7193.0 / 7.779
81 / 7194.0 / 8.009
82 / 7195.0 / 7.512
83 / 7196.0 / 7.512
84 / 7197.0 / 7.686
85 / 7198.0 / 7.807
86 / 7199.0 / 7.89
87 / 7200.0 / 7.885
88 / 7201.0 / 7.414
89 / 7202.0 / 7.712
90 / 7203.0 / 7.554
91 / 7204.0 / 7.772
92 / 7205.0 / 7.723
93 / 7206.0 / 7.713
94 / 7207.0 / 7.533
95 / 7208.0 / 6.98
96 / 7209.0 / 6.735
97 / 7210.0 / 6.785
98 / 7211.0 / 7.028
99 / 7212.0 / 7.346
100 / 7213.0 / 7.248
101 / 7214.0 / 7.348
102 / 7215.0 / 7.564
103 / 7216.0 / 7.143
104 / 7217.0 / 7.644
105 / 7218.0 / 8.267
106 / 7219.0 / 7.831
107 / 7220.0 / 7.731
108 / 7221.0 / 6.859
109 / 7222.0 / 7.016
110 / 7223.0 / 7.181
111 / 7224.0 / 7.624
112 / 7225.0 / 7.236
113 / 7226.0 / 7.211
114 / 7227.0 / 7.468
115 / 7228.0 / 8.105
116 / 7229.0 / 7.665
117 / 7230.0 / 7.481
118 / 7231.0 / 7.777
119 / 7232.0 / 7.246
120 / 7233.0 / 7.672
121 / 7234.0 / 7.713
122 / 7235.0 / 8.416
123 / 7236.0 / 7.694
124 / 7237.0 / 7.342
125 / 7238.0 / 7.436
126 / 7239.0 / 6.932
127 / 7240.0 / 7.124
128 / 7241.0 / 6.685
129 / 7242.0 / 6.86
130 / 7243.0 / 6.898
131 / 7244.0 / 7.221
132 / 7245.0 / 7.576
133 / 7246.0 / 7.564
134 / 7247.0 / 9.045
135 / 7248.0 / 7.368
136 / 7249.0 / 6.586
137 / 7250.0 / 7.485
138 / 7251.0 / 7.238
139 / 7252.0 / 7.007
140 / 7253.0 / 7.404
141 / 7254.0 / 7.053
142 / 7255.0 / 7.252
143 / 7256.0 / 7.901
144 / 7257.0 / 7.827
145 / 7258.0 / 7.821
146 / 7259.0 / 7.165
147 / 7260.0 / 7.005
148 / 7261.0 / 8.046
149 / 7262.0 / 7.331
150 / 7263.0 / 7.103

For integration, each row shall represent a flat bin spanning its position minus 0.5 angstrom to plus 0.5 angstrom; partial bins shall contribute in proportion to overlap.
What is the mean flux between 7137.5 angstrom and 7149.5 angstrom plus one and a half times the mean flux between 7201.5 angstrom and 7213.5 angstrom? 18.6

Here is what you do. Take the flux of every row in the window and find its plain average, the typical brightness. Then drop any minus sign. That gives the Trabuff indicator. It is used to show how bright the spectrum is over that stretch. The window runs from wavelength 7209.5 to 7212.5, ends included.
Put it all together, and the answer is 7.05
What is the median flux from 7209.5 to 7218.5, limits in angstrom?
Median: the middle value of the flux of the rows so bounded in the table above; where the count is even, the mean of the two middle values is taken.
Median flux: 7.35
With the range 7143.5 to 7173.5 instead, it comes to 7.55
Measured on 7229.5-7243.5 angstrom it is 7.39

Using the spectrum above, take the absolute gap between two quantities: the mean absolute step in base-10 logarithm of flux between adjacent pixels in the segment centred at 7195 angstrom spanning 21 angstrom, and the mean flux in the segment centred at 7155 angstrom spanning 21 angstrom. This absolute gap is 7.59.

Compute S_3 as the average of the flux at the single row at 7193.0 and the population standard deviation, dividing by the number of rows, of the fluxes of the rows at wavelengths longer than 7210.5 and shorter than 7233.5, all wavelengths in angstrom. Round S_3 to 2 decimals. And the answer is 4.06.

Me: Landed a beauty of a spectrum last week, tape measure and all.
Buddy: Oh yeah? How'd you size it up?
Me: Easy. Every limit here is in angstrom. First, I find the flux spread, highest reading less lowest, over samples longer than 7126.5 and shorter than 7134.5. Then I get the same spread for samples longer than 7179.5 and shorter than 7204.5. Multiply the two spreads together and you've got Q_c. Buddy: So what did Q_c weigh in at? 2.0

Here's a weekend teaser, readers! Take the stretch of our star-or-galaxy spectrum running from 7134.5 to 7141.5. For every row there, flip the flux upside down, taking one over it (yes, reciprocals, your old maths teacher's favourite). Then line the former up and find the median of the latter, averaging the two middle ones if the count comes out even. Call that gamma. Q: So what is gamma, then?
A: 0.134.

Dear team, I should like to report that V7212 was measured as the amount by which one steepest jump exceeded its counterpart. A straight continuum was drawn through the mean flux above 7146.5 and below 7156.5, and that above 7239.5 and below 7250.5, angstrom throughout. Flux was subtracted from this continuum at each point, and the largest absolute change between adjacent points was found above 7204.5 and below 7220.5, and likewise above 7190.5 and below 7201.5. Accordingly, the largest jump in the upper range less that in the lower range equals 0.13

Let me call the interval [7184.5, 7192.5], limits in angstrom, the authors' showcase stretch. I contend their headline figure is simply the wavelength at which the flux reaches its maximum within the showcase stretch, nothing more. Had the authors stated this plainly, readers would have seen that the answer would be 7186.0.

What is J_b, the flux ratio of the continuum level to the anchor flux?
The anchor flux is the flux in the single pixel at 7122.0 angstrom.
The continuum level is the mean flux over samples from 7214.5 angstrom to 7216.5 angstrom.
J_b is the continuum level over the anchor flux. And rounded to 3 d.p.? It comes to 1.049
